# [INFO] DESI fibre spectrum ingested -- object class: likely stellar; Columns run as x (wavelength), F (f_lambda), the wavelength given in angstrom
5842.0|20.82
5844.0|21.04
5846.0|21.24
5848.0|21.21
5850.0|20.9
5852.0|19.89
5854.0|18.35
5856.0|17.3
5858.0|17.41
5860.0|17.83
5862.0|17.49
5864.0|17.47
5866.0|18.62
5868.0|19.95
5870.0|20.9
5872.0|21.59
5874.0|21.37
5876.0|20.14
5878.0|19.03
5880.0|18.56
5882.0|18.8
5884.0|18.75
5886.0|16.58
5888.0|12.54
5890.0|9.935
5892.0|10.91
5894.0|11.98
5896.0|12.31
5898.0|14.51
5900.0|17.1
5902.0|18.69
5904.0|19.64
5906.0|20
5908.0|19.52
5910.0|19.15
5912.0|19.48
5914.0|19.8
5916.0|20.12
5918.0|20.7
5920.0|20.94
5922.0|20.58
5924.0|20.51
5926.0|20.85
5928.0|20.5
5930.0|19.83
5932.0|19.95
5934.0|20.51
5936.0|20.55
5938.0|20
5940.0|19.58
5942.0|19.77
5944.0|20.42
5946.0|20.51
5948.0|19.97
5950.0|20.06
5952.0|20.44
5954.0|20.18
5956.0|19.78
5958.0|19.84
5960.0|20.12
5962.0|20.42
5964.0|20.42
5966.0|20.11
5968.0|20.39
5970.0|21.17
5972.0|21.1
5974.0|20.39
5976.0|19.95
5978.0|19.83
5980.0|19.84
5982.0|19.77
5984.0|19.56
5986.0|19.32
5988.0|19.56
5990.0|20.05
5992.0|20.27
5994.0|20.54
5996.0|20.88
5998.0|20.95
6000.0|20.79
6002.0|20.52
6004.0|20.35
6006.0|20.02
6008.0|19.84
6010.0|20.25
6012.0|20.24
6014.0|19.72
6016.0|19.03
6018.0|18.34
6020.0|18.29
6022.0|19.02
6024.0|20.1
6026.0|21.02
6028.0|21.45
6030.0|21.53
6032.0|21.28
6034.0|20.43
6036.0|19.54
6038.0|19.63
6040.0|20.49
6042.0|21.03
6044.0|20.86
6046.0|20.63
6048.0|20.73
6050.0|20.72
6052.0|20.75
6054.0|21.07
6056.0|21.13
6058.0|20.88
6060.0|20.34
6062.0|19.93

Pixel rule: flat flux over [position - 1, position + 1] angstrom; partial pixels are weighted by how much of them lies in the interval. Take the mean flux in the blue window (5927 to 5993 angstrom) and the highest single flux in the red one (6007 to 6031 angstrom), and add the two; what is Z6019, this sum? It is 41.7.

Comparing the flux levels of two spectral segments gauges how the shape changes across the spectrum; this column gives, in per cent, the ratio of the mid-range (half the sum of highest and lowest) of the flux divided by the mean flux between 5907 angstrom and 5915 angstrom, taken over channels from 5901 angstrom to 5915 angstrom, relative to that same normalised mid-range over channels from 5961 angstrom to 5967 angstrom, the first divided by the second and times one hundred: 95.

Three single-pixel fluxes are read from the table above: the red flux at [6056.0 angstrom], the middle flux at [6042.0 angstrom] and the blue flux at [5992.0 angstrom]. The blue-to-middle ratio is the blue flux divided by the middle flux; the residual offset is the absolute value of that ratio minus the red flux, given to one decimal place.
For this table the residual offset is 20.2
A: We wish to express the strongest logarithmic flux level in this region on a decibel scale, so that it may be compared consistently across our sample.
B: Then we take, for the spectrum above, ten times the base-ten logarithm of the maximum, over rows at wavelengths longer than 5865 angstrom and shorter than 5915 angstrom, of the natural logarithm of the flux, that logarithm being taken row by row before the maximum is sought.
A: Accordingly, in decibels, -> 4.87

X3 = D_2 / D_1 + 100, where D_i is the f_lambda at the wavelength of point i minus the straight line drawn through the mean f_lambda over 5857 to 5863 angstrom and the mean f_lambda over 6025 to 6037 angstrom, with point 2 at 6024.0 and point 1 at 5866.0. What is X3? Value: 99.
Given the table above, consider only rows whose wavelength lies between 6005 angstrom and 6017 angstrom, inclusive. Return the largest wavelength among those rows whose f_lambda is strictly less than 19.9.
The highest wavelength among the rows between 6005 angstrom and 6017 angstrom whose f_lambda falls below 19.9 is 6016.0 angstrom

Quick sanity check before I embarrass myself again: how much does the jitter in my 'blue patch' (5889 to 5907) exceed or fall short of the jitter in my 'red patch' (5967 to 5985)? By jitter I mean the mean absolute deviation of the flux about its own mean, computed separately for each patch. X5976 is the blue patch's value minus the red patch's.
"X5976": 2.9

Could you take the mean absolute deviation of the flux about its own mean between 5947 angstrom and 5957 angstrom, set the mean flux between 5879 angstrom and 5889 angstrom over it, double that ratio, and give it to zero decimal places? 190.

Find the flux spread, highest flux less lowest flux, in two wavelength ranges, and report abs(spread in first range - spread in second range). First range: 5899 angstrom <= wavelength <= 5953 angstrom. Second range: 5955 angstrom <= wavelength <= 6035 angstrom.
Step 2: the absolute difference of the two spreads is 0.6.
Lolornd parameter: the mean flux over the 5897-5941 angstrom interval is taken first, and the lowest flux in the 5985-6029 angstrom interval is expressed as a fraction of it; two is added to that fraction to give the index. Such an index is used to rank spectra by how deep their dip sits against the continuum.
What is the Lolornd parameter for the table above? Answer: 2.93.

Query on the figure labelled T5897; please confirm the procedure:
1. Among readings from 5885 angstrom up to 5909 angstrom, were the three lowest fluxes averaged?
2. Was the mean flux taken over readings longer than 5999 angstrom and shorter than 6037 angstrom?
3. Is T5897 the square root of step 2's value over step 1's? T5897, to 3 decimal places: 1.355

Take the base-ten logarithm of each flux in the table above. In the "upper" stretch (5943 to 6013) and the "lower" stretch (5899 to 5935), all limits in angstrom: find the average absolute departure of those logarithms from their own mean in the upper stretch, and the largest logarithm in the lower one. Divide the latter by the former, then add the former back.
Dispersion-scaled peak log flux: 179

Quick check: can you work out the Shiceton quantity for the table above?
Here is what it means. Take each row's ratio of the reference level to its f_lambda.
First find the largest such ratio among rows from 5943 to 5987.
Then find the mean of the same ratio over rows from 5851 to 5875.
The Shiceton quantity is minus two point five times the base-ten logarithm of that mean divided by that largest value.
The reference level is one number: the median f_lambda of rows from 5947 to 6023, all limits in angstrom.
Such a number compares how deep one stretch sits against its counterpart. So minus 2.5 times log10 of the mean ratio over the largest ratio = -0.02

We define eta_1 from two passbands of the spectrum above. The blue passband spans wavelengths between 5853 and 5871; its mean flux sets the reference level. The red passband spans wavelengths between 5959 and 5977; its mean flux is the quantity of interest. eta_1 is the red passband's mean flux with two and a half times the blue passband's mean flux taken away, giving -25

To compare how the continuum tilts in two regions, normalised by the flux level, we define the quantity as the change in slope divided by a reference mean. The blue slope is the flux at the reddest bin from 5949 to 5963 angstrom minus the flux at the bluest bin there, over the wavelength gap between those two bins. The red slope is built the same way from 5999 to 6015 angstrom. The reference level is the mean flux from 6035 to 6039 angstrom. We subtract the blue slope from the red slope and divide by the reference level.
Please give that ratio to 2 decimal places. -0.01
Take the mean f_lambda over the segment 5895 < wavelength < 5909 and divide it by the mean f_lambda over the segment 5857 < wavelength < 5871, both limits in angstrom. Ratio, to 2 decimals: 0.94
